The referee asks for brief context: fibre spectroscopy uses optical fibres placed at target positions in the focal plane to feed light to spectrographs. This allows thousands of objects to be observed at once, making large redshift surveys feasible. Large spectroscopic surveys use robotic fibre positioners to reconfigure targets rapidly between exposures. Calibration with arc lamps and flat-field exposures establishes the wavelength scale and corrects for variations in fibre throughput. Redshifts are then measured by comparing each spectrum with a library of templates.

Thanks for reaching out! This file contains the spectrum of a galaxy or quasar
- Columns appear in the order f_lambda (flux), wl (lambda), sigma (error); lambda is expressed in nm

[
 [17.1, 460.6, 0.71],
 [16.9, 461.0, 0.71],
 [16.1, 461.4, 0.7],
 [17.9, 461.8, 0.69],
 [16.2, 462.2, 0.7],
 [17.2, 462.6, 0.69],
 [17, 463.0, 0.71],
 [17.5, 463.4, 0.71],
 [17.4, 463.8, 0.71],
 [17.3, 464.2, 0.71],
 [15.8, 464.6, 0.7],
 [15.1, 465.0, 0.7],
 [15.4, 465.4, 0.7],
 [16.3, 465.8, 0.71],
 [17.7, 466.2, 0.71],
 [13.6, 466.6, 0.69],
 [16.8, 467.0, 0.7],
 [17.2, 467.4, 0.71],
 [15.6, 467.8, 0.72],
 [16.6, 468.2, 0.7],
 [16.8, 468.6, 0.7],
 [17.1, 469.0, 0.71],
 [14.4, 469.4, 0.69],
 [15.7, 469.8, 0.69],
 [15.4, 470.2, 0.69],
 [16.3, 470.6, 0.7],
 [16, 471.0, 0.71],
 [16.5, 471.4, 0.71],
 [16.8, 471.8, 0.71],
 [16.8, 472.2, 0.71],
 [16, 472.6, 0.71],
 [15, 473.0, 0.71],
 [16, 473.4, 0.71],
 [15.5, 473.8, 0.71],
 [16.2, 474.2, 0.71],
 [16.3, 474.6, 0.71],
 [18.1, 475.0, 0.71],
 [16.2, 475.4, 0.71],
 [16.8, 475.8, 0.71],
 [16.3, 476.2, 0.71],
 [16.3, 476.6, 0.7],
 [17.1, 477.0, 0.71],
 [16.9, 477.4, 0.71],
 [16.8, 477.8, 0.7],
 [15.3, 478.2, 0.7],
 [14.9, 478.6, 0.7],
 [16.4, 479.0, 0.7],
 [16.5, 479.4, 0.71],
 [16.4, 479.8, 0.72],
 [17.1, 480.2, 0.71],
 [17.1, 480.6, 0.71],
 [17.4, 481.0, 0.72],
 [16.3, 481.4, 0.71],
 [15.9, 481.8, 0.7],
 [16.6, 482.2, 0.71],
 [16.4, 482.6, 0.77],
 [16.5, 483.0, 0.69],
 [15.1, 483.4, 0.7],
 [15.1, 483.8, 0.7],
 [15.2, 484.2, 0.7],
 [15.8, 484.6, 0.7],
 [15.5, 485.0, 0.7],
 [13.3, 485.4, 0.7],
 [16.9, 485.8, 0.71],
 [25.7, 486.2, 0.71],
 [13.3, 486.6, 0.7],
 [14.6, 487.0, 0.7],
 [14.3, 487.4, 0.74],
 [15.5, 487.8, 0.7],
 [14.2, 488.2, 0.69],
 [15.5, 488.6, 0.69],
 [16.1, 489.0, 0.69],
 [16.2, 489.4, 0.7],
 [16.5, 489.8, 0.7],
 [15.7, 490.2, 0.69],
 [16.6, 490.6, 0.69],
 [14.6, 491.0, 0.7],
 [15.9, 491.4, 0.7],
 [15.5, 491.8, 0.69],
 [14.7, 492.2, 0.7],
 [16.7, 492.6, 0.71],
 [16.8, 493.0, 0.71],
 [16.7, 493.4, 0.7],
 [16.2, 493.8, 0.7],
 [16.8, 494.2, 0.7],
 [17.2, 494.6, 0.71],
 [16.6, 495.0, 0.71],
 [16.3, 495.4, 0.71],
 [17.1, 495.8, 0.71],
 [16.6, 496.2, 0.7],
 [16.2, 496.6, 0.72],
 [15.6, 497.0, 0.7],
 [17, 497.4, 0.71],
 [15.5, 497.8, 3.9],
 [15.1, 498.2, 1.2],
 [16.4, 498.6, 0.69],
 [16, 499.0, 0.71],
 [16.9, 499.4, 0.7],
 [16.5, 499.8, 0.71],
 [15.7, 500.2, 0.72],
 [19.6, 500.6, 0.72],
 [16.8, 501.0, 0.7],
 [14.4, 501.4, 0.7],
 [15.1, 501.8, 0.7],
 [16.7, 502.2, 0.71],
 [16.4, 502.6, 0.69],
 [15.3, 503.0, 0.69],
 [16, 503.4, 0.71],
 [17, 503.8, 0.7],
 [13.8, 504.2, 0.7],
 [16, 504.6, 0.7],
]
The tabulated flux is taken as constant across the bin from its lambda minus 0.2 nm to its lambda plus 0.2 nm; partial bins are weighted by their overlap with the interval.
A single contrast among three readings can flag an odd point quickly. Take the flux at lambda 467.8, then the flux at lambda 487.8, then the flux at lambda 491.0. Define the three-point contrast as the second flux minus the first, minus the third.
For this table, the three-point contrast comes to -14.7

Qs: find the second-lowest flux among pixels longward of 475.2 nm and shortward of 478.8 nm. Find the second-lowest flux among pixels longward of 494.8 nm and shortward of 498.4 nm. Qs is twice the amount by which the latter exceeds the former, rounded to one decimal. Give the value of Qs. 0.4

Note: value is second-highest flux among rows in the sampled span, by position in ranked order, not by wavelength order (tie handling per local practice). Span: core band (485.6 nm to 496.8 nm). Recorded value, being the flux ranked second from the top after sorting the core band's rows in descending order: 17.2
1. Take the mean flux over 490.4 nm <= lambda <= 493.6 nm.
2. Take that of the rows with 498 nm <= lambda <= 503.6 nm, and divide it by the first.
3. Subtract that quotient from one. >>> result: -0.017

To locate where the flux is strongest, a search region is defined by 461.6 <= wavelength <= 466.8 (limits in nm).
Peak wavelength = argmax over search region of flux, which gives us 461.8 nm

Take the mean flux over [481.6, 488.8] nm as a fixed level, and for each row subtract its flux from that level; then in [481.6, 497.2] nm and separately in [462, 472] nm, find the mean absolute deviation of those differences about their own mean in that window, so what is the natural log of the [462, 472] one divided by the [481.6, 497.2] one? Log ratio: -0.2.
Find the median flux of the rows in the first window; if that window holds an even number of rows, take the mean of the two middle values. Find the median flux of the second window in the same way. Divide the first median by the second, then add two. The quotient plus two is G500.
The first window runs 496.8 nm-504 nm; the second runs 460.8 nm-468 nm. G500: 2.96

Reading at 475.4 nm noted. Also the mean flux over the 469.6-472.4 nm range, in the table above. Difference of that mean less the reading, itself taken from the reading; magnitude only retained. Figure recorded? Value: 16.2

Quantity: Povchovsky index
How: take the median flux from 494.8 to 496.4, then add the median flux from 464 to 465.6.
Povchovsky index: 32.2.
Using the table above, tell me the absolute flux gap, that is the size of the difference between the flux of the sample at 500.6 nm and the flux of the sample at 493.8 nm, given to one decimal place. 3.4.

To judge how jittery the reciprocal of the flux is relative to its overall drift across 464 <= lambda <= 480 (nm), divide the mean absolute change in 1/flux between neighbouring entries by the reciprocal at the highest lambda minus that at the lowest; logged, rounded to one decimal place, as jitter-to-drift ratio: 1.1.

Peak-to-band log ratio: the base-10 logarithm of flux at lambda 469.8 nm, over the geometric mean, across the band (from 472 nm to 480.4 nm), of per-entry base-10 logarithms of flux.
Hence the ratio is 0.99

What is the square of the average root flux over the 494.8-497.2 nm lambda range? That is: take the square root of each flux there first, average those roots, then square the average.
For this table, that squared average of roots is 16.40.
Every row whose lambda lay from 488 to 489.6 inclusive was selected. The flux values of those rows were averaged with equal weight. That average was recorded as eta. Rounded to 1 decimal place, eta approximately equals 15.5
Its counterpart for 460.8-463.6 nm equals 17.0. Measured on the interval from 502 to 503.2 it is 16.1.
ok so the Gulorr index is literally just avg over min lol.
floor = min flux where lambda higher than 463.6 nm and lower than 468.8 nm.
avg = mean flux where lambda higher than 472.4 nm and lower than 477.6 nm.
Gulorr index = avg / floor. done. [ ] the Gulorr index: 1.20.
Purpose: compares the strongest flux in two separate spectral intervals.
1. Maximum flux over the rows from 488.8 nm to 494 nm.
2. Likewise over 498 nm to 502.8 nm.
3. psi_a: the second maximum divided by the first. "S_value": 1.17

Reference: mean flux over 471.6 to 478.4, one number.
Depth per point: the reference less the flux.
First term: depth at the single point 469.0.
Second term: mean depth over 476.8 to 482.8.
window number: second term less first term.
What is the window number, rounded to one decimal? 0.6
